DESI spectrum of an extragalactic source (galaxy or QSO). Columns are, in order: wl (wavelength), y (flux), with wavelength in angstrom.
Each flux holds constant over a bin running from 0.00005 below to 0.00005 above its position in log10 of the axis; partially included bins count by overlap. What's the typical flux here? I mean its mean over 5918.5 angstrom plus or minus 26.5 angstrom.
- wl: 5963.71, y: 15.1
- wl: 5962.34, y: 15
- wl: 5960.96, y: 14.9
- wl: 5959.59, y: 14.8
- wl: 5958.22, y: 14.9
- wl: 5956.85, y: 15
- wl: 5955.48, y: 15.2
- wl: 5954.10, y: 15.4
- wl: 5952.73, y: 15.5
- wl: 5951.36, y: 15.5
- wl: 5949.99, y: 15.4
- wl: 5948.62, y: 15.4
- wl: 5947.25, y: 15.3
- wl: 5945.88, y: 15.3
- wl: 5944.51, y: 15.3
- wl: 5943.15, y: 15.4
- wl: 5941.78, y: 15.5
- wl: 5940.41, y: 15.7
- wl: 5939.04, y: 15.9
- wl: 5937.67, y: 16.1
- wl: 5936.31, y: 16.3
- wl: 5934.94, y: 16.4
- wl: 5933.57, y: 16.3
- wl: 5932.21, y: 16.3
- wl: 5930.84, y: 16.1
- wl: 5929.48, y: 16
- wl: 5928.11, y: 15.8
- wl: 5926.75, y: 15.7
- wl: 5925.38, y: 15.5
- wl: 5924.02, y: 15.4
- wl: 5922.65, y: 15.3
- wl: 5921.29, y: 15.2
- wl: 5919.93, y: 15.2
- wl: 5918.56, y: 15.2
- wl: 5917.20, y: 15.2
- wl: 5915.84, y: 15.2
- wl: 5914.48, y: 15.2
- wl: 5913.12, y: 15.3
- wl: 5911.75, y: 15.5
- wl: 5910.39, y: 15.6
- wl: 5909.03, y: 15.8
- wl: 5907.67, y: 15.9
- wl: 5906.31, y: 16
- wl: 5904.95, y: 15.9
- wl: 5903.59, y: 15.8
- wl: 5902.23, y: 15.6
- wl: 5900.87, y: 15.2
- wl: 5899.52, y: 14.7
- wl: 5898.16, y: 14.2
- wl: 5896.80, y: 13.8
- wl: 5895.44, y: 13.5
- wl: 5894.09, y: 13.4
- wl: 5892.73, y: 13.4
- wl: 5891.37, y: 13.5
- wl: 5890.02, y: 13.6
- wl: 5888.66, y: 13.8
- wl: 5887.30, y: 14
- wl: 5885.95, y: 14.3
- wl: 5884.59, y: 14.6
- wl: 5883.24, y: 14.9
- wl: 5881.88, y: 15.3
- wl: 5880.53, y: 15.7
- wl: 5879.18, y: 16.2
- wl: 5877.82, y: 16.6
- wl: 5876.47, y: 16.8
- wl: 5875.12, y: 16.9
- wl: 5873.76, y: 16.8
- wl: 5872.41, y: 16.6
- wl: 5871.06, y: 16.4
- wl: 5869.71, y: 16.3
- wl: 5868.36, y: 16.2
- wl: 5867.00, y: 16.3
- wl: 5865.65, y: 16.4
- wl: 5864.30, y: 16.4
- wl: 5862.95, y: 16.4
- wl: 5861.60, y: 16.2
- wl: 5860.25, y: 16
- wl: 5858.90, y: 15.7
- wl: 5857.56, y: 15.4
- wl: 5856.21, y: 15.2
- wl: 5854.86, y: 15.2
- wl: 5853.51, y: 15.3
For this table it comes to 15.4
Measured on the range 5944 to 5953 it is 15.4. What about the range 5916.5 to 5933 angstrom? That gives 15.6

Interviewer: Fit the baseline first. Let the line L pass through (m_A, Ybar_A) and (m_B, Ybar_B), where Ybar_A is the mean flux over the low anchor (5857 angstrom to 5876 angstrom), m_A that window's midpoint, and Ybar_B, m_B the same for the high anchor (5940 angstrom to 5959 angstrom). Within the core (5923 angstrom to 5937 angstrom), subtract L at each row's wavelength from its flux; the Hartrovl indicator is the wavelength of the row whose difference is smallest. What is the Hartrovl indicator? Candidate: 5924.02 angstrom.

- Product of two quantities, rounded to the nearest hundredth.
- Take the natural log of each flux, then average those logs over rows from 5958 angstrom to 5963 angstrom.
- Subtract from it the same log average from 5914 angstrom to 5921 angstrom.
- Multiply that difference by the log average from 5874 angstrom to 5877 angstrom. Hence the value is -0.06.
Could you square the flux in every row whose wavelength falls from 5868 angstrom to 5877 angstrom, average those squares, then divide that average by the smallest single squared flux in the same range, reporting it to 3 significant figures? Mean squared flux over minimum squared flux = 1.05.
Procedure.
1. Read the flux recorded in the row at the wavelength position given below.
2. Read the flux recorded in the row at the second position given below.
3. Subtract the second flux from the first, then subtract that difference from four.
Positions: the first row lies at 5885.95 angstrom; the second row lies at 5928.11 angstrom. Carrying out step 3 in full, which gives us 5.5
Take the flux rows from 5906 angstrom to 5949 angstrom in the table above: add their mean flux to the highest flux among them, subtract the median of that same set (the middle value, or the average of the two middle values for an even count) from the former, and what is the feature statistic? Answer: 16.5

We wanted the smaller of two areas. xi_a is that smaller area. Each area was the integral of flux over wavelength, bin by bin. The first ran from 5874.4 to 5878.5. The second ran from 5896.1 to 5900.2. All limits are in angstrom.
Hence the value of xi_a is 58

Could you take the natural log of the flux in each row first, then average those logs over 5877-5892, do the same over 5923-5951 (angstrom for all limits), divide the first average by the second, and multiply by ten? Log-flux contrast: 9.8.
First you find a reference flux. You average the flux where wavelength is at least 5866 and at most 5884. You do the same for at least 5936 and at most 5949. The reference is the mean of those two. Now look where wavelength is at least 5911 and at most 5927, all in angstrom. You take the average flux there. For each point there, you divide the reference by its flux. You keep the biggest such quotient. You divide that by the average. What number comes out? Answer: 0.068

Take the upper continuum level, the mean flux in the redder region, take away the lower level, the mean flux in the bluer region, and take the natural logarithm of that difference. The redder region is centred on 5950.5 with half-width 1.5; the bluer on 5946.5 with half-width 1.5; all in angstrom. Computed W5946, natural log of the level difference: -1.9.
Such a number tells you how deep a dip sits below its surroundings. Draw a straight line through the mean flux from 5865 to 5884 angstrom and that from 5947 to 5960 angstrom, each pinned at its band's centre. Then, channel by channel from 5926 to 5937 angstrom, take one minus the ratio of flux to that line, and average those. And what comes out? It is -0.04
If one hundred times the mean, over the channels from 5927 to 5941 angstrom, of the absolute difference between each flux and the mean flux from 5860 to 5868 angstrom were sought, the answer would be 23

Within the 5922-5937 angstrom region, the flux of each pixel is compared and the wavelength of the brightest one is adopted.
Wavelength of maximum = 5934.94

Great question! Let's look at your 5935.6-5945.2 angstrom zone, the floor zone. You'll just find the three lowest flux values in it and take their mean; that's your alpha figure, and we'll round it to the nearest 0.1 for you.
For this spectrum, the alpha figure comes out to 15.4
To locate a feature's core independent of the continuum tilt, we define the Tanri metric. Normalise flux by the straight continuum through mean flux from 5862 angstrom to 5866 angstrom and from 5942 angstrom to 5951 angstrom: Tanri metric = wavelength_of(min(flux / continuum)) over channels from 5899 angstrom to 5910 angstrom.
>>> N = 5899.52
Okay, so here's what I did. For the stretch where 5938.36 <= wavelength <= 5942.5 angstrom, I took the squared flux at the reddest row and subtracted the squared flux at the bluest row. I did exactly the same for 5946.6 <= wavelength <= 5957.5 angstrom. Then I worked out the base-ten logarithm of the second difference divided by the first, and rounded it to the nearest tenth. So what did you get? -0.1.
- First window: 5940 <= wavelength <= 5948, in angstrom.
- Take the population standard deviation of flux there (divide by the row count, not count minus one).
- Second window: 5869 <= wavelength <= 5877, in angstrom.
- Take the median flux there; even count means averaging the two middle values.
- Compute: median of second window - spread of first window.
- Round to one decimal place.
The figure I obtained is 16.6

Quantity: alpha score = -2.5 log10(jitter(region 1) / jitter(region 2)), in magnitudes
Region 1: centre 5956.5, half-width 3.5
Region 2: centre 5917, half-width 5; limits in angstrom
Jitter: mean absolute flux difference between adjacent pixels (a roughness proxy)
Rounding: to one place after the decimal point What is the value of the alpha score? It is -2.4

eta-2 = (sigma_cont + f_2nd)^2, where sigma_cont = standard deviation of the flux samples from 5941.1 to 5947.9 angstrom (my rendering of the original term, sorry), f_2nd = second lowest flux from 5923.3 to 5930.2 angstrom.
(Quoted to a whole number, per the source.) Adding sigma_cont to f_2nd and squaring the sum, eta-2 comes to 243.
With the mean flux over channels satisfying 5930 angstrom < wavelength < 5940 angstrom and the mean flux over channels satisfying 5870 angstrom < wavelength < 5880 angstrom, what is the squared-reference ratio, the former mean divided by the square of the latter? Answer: 0.059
